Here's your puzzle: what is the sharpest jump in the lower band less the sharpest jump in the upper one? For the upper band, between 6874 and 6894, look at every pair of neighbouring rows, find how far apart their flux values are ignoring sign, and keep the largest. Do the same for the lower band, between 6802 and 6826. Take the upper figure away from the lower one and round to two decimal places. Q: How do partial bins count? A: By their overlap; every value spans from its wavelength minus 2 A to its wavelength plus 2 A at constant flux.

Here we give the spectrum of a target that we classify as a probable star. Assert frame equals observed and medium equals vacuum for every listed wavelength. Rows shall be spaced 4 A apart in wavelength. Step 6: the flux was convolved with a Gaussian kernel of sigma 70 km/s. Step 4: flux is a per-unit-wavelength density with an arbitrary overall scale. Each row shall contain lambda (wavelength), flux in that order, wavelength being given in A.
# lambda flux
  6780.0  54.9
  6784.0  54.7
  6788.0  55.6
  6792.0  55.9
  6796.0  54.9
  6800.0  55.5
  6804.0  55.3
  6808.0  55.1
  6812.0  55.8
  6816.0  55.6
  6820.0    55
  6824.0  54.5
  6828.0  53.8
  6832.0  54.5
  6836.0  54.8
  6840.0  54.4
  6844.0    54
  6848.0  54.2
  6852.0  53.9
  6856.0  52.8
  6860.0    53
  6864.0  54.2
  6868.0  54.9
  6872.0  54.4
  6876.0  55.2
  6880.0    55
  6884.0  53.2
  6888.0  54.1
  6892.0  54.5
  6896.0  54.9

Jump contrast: -1.10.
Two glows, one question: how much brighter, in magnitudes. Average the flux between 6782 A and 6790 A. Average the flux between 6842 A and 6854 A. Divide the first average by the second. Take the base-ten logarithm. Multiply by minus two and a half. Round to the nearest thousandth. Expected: -0.022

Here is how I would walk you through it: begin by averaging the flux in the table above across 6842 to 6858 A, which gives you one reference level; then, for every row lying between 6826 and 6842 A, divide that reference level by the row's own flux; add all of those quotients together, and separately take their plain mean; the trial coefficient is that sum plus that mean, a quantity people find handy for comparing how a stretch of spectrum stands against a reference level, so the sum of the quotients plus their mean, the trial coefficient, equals 5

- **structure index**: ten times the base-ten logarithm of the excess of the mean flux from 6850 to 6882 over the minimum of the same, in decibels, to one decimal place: 1.4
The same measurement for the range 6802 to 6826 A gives -1.4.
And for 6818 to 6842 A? -1.5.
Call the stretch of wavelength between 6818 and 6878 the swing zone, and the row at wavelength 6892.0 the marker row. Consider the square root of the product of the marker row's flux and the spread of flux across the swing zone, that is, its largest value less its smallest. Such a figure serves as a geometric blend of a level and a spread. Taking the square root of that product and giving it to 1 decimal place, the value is 11.4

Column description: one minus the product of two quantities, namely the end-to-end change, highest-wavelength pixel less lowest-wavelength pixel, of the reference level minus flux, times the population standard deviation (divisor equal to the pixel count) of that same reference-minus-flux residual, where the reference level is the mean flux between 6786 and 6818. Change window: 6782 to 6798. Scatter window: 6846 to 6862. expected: 1.1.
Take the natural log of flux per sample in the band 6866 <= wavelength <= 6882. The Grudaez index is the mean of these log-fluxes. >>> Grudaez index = 4.01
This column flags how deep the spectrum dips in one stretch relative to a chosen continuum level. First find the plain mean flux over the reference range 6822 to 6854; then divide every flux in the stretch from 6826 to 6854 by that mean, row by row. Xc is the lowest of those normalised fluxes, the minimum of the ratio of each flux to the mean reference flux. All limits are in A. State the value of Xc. 0.99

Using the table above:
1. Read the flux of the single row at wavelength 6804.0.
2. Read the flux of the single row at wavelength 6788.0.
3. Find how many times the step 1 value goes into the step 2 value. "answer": 1.01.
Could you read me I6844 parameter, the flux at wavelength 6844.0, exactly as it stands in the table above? 54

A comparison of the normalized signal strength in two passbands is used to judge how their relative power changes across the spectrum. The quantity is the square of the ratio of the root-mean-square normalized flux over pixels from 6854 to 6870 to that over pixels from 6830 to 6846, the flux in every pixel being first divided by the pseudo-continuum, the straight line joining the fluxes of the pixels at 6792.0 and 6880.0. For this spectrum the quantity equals 0.983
